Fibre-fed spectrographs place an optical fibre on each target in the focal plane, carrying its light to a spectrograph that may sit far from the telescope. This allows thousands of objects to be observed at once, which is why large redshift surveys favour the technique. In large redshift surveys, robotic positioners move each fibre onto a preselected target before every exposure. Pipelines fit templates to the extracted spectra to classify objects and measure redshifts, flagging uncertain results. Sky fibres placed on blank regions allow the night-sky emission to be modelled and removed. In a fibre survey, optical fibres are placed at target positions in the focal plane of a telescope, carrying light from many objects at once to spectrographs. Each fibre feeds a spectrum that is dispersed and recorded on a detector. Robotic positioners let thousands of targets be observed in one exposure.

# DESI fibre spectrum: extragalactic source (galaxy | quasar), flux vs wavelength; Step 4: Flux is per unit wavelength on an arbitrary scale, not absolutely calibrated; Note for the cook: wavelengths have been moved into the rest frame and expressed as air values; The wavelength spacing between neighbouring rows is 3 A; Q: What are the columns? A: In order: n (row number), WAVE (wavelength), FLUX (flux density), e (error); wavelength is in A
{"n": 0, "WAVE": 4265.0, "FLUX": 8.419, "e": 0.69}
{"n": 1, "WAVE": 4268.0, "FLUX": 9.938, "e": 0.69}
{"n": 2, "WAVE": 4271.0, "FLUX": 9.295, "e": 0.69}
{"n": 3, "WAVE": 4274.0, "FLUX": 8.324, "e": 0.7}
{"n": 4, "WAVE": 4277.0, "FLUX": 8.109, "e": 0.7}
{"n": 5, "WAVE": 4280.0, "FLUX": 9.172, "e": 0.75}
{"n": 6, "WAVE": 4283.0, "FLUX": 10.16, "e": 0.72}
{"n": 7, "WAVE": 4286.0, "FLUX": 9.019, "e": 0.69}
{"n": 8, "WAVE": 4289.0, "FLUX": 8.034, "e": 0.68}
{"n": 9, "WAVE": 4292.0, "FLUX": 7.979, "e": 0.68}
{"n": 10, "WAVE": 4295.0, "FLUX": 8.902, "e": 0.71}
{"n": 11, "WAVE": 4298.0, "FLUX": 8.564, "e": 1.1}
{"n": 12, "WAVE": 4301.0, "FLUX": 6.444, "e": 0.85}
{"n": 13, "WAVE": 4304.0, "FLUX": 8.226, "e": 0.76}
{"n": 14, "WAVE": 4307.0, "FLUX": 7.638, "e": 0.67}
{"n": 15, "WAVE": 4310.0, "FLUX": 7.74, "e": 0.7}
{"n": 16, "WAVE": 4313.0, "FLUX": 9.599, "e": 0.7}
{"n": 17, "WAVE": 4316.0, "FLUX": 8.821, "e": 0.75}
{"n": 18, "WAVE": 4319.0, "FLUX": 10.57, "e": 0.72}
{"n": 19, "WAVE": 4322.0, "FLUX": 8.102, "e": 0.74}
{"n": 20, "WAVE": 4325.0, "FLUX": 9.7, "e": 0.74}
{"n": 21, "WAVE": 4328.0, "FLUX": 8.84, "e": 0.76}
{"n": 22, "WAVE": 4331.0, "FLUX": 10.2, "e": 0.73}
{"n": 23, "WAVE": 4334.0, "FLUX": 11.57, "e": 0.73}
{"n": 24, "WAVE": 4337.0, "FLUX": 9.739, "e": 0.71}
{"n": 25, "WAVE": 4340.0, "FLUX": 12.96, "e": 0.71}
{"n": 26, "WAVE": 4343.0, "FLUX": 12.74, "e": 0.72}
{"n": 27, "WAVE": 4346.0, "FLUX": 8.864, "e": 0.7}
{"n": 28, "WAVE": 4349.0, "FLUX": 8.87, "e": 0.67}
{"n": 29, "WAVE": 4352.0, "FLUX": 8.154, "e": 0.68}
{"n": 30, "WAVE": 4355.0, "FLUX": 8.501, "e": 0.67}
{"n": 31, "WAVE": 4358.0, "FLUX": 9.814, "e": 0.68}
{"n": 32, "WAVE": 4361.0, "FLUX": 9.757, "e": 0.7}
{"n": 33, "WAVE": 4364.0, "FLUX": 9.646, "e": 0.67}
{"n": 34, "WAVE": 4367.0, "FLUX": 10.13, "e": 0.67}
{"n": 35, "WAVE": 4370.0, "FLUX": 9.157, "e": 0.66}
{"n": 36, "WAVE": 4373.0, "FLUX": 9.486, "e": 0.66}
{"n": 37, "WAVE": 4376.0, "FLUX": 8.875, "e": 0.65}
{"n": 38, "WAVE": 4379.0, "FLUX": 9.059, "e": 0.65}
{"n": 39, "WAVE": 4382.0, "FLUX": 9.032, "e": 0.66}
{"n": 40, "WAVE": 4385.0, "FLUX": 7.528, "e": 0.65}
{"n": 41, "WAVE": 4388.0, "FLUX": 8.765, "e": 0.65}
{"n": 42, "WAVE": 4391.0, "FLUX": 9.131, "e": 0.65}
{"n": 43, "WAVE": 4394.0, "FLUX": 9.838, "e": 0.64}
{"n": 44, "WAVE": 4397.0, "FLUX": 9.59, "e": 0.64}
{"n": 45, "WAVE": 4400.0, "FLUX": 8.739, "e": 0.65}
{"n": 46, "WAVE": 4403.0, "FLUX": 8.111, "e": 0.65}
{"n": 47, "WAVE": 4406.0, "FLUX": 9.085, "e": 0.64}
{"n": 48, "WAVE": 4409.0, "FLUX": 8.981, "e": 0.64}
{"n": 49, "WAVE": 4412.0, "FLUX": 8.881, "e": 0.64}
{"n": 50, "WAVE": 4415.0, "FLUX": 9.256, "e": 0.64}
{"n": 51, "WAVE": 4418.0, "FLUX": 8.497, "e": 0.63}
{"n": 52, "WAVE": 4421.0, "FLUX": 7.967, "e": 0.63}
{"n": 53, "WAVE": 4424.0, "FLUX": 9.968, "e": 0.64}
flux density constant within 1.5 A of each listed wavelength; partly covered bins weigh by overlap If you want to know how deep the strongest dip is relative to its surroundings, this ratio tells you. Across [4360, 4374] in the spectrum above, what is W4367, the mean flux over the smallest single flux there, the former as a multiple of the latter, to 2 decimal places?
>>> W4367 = 1.05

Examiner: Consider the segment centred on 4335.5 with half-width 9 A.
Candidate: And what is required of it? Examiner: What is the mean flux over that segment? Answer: 11.0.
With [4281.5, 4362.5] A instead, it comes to 9.2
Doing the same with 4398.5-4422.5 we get 8.7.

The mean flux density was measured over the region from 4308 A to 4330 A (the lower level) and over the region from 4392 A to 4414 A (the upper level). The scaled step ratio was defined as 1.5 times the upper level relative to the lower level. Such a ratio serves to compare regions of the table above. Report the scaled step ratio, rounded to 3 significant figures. 1.50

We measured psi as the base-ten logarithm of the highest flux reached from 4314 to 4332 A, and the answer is 1.02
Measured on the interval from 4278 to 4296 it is 1.01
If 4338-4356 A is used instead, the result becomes 1.11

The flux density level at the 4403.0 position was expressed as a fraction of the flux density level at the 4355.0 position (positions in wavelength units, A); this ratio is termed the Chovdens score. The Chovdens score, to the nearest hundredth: 0.95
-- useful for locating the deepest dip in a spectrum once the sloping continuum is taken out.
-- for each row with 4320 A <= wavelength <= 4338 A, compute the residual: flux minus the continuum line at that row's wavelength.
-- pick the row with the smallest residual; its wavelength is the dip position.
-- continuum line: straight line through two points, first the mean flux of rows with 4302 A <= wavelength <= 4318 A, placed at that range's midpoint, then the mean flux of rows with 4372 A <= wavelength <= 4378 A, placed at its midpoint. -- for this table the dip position 4322.0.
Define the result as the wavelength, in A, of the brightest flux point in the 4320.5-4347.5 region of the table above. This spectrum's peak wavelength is 4340.0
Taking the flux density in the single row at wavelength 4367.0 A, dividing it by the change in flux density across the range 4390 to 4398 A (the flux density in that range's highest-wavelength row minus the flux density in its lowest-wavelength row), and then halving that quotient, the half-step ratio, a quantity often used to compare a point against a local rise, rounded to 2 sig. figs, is 11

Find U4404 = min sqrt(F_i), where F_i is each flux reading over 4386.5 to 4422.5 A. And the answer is 2.82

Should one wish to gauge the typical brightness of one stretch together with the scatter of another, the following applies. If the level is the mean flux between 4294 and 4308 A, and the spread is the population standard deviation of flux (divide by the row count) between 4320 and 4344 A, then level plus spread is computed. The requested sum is 9.6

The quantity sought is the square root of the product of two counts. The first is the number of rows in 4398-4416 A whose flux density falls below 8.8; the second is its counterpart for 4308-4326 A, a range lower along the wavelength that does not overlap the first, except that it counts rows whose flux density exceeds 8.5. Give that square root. 2.8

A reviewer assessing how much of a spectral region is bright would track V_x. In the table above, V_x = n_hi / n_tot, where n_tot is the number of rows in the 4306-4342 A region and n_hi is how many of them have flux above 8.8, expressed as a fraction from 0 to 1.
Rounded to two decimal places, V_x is 0.75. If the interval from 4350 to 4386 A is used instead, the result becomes 0.75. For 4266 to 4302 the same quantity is 0.50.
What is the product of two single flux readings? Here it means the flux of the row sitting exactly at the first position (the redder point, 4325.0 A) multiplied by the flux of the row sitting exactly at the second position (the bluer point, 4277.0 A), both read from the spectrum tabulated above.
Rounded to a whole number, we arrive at 79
